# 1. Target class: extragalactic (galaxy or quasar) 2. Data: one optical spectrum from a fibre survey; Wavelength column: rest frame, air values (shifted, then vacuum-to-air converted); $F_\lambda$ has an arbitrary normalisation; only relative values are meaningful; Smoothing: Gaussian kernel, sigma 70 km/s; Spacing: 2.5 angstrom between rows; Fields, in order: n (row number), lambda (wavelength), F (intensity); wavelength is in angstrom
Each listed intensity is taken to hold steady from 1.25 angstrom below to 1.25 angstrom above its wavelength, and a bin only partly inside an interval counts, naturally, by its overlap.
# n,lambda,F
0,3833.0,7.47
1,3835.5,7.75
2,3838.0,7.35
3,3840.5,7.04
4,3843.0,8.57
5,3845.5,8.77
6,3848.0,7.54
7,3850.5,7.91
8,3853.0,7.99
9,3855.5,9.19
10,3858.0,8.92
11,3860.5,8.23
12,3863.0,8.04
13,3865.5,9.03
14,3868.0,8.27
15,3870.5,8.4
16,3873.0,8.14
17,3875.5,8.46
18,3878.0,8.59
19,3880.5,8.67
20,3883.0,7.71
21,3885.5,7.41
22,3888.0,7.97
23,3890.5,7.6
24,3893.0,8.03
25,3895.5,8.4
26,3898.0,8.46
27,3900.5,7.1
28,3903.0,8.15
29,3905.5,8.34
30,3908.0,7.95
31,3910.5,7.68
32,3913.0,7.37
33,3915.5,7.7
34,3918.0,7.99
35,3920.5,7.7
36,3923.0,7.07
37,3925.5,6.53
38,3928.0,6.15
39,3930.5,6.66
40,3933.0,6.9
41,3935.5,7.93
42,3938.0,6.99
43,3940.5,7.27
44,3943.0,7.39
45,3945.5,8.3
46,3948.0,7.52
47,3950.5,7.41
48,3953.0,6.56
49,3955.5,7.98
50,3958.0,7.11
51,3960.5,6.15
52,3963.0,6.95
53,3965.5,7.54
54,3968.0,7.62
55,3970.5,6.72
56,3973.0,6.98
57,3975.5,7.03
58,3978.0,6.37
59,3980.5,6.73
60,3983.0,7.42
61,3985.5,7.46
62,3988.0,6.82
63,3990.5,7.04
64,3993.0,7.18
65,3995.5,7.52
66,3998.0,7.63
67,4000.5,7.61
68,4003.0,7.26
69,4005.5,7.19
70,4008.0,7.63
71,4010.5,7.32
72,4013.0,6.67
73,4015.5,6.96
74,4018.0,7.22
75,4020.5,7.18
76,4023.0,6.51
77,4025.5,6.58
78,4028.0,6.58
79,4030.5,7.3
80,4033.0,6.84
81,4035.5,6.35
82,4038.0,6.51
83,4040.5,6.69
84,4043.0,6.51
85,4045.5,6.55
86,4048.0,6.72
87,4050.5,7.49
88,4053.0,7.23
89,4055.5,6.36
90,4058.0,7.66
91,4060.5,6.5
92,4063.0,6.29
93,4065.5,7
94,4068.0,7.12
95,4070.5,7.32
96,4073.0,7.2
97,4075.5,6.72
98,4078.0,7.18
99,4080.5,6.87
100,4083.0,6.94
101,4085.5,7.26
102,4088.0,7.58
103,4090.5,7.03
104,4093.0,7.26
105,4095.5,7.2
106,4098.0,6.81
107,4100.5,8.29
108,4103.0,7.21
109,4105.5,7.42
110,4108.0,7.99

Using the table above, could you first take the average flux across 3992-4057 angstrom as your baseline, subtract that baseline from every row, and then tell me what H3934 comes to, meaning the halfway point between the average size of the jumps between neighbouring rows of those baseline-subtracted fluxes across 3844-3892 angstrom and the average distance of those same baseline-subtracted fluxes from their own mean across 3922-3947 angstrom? 0.49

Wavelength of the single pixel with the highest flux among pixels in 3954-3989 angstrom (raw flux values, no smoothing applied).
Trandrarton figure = 3955.5 angstrom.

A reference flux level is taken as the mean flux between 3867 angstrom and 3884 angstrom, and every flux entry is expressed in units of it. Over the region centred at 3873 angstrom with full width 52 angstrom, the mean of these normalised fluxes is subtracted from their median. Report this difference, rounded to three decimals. -0.001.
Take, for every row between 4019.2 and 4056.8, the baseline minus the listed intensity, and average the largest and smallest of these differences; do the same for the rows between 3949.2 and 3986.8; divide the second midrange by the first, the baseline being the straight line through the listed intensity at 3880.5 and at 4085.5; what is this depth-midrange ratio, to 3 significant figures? 1.70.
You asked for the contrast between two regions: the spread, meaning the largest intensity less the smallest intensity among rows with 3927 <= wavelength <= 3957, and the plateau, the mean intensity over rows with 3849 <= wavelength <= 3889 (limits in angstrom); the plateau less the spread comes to 6.16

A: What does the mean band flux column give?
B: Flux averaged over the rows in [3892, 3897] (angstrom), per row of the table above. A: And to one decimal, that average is 8.2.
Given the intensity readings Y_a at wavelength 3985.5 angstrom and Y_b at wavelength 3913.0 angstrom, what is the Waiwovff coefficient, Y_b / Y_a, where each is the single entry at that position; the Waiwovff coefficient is 0.99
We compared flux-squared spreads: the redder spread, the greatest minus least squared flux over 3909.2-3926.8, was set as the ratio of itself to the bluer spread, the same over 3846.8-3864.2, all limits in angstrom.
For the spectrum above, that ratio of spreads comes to 0.77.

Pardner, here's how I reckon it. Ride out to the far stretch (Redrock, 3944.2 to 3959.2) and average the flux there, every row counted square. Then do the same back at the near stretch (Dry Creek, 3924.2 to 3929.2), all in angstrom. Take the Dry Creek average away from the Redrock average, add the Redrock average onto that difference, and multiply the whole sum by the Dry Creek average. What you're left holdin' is 54.7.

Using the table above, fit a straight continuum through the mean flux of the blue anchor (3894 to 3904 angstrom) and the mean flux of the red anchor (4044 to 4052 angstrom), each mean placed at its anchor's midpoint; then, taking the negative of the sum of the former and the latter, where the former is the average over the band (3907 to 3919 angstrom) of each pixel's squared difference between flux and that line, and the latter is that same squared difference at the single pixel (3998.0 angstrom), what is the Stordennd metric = -0.2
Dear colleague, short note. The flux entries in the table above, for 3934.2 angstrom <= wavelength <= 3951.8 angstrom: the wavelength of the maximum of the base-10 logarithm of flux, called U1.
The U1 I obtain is 3945.5 angstrom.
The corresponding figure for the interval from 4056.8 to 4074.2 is 4058.0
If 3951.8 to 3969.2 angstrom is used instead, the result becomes 3955.5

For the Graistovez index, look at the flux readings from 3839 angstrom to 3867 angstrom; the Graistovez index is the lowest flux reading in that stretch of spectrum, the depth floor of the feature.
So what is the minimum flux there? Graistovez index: 7.04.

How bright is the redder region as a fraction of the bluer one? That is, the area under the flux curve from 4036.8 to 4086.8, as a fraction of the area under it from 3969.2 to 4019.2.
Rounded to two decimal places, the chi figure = 0.97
